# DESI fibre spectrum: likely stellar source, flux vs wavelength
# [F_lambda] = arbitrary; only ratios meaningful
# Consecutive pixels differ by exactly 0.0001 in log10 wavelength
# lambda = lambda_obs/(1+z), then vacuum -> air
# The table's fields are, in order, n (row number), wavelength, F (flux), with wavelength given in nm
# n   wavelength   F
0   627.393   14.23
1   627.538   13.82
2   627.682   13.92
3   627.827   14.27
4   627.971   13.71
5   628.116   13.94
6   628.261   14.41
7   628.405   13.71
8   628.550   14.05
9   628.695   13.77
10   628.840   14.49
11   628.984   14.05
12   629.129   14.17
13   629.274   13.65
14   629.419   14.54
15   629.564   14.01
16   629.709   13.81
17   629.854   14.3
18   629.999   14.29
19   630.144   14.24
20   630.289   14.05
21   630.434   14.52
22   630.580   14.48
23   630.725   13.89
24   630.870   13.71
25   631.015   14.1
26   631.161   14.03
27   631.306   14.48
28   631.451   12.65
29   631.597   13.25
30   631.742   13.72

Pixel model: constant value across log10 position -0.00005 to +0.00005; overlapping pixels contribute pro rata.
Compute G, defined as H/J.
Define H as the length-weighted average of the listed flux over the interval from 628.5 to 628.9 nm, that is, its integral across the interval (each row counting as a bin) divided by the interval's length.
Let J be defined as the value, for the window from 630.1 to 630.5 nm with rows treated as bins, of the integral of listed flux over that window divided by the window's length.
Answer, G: 0.99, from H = 14.1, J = 14.3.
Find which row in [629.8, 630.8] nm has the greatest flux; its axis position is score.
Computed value 630.434 nm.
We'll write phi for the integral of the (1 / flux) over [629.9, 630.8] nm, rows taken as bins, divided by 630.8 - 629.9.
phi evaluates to 0.0702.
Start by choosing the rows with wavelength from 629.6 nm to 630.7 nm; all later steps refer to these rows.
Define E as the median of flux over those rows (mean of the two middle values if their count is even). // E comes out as 14.3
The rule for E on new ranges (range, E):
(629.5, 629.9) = 14.0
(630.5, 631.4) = 14.1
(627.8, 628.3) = 14.1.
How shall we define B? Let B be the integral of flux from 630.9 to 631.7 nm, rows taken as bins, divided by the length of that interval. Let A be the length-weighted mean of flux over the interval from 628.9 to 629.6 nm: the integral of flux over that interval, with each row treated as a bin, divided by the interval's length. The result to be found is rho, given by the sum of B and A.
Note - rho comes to 27.8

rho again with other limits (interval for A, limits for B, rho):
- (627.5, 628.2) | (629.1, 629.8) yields 28.0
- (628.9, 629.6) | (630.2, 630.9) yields 28.3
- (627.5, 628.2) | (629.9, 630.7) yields 28.2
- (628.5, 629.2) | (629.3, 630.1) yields 28.3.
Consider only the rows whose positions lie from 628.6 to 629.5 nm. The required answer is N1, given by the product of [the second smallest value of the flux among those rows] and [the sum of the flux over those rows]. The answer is 1166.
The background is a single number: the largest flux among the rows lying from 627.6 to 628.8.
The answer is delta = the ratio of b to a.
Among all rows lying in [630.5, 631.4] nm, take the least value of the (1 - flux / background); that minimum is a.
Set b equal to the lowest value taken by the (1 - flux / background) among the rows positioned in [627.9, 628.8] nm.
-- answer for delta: 0.0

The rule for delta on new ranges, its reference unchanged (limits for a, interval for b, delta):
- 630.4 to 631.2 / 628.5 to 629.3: 0.7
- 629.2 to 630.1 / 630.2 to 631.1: 0.8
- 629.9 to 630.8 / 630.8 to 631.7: 0.6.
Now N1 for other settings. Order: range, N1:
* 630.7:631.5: 1136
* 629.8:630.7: 1223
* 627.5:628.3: 1162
